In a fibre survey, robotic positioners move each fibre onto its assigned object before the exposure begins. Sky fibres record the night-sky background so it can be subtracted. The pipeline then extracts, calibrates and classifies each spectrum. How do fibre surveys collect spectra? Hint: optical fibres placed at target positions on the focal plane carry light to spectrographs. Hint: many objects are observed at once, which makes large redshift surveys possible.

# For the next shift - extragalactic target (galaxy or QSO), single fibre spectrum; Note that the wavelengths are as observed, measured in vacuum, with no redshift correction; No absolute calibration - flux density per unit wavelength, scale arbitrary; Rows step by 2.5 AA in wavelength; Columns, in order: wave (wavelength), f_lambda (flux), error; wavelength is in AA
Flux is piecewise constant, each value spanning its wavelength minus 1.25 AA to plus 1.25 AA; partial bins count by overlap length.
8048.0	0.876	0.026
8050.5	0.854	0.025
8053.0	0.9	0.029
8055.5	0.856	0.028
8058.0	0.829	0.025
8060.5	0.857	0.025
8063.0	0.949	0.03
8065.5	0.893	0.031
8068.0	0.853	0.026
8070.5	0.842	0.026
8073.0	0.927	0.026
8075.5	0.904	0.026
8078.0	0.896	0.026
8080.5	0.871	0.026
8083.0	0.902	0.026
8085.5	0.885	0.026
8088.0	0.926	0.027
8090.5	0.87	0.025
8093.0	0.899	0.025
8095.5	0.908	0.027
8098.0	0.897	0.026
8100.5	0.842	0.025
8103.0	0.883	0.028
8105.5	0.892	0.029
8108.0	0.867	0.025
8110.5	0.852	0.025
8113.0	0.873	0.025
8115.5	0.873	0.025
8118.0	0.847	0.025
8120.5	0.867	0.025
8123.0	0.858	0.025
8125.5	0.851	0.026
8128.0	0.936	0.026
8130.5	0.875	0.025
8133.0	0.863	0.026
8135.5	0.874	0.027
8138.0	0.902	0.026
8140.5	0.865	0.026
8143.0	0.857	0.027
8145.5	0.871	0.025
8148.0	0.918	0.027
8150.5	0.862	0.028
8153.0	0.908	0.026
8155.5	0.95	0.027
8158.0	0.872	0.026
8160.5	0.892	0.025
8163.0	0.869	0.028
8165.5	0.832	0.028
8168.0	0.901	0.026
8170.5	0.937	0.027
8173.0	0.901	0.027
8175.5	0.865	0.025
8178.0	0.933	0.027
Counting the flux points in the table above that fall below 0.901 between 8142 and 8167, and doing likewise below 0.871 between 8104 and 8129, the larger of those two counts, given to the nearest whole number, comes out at 7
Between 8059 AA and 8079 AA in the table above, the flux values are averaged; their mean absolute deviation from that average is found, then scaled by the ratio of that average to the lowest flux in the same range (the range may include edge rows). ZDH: 0.031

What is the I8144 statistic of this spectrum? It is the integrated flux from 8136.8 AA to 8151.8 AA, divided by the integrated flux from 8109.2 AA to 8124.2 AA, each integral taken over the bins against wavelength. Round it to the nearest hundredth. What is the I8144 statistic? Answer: 1.02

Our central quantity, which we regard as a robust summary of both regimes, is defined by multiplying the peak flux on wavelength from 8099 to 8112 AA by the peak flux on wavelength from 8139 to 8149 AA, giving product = 0.82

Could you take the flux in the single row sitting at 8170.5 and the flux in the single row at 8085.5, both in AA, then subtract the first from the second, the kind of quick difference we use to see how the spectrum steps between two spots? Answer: -0.05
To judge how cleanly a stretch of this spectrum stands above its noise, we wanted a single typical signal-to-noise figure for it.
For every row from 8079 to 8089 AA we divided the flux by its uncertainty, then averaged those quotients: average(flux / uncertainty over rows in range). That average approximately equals 34.1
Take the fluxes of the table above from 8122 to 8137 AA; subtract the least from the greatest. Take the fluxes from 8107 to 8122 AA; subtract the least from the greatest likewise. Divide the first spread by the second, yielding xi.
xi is 3.3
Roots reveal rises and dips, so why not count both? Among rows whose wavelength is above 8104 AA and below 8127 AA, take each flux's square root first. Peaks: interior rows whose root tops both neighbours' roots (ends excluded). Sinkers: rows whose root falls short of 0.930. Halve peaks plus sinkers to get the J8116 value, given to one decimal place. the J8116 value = 2.5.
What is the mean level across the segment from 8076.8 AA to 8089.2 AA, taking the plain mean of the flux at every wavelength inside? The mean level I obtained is 0.896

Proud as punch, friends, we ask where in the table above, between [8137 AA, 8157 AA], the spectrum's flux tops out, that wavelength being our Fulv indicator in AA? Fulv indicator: 8155.5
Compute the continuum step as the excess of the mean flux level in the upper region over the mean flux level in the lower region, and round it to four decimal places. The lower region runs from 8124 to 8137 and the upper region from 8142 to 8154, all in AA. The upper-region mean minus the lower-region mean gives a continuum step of 0.0034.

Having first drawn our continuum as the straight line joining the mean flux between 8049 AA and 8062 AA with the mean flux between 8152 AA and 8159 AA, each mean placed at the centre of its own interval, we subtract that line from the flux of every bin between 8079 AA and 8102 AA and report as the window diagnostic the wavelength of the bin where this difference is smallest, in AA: 8100.5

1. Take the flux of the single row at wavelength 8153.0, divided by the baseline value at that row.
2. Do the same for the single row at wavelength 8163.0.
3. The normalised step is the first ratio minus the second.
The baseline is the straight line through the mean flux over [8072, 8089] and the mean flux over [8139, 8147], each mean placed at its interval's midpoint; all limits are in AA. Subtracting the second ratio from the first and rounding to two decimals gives 0.04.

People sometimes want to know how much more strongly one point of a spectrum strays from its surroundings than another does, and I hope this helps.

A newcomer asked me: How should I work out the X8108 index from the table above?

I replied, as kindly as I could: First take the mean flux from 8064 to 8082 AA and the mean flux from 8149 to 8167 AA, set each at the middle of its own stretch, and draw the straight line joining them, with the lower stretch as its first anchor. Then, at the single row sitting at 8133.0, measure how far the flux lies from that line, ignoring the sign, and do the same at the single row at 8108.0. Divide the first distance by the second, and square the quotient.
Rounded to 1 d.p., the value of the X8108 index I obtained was 1.5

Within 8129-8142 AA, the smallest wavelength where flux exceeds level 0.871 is 8130.5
